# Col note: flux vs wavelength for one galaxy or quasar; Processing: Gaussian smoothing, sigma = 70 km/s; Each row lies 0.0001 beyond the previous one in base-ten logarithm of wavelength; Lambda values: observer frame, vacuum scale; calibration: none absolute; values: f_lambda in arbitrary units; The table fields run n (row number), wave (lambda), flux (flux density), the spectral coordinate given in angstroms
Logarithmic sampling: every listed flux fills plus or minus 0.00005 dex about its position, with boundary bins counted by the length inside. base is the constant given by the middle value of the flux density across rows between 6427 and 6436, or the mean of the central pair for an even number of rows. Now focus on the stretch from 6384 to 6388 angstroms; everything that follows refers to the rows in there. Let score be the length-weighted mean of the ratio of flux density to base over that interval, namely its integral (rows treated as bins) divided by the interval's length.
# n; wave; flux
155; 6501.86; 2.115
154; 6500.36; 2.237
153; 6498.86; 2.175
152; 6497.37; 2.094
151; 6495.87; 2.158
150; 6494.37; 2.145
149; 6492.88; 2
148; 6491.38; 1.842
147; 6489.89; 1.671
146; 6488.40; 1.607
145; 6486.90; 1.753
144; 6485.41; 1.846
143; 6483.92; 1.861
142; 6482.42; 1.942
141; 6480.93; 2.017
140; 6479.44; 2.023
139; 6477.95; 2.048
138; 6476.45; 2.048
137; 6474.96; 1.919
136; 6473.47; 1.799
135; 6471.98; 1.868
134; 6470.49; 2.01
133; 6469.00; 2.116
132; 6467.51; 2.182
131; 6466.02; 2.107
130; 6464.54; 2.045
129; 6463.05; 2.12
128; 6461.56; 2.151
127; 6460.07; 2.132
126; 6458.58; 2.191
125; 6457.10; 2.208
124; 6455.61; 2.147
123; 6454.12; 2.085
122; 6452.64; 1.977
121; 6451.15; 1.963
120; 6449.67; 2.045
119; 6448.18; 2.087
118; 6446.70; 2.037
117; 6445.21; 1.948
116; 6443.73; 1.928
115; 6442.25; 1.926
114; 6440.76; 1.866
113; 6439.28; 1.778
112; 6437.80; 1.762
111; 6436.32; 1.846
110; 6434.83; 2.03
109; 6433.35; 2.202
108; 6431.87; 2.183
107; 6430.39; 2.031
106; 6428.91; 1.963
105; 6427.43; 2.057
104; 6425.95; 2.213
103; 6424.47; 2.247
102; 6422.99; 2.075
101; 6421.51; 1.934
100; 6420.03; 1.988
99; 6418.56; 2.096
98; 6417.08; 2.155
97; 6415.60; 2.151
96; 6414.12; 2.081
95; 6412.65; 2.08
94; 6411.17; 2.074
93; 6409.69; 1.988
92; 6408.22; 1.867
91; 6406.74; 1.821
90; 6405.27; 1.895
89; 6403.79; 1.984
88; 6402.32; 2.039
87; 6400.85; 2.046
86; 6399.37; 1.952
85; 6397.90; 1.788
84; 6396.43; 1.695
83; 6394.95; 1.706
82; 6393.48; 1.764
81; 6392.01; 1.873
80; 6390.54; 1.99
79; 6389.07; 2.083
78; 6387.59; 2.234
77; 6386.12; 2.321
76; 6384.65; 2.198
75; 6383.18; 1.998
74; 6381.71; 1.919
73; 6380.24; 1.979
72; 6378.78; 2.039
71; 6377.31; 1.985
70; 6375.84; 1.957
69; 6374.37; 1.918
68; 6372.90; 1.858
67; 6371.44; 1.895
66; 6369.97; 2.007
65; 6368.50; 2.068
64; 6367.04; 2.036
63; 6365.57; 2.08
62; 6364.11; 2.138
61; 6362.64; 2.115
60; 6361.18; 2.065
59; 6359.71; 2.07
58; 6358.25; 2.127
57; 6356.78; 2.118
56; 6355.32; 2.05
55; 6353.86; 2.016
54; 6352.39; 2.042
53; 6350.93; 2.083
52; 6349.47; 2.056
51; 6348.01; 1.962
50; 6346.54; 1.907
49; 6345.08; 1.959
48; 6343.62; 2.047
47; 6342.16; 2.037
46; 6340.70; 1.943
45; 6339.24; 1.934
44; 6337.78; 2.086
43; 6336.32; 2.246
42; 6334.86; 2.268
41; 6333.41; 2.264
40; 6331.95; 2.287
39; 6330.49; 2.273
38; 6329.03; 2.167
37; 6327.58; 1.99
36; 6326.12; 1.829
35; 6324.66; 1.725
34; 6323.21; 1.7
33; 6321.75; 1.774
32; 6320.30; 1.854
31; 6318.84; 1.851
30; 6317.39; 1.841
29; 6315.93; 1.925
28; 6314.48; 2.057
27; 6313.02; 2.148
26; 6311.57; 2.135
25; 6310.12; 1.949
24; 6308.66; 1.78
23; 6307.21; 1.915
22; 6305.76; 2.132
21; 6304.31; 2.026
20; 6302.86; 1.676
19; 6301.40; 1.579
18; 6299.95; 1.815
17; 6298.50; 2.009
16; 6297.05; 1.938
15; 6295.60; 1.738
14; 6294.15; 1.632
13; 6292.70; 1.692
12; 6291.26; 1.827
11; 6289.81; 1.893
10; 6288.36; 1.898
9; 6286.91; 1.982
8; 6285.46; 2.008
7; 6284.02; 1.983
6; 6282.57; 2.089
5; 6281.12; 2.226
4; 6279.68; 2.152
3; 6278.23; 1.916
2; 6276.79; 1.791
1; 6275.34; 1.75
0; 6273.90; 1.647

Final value 1.10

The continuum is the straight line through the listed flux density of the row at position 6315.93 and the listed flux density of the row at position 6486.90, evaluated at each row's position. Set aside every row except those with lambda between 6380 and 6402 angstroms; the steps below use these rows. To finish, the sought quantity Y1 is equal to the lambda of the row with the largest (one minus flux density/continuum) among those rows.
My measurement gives 6396.43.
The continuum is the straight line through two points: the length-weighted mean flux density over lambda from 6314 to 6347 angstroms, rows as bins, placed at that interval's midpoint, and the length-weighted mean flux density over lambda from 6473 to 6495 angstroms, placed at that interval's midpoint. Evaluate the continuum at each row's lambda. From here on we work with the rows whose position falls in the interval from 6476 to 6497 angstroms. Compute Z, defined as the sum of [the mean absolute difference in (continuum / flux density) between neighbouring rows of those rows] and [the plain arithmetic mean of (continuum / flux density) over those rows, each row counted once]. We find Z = 1.04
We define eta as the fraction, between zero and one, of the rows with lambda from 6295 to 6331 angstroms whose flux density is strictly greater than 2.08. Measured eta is 0.20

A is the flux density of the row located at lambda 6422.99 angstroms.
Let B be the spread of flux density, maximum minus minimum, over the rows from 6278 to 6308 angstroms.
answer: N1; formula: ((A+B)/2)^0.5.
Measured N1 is 1.17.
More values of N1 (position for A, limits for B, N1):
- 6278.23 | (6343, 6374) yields 1.05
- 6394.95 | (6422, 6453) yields 1.05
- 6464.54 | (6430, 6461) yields 1.12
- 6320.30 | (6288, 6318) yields 1.10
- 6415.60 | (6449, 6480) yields 1.13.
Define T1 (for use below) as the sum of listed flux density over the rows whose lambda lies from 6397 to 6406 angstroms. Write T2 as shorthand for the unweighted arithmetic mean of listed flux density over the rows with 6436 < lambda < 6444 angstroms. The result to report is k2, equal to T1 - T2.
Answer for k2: 9.9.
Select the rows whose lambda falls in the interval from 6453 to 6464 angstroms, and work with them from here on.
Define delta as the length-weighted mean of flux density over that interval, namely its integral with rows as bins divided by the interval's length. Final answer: 2.14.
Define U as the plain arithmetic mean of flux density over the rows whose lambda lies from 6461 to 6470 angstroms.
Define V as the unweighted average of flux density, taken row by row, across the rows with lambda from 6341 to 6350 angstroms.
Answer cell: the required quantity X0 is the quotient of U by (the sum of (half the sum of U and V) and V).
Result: 0.52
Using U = 2.12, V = 1.99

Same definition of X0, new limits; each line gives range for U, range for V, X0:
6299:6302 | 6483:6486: 0.47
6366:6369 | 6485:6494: 0.55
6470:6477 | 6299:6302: 0.55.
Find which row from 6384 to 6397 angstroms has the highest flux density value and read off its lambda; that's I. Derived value 6386.12 angstroms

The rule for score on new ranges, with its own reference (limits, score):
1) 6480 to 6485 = 0.95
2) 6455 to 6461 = 1.06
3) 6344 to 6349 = 0.96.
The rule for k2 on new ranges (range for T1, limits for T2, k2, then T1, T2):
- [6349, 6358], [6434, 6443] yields 10.5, 12.4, 1.87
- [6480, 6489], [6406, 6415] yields 9.0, 11.0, 1.99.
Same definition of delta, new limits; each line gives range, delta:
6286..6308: 1.85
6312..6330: 1.91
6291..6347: 1.95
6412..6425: 2.09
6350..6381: 2.03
